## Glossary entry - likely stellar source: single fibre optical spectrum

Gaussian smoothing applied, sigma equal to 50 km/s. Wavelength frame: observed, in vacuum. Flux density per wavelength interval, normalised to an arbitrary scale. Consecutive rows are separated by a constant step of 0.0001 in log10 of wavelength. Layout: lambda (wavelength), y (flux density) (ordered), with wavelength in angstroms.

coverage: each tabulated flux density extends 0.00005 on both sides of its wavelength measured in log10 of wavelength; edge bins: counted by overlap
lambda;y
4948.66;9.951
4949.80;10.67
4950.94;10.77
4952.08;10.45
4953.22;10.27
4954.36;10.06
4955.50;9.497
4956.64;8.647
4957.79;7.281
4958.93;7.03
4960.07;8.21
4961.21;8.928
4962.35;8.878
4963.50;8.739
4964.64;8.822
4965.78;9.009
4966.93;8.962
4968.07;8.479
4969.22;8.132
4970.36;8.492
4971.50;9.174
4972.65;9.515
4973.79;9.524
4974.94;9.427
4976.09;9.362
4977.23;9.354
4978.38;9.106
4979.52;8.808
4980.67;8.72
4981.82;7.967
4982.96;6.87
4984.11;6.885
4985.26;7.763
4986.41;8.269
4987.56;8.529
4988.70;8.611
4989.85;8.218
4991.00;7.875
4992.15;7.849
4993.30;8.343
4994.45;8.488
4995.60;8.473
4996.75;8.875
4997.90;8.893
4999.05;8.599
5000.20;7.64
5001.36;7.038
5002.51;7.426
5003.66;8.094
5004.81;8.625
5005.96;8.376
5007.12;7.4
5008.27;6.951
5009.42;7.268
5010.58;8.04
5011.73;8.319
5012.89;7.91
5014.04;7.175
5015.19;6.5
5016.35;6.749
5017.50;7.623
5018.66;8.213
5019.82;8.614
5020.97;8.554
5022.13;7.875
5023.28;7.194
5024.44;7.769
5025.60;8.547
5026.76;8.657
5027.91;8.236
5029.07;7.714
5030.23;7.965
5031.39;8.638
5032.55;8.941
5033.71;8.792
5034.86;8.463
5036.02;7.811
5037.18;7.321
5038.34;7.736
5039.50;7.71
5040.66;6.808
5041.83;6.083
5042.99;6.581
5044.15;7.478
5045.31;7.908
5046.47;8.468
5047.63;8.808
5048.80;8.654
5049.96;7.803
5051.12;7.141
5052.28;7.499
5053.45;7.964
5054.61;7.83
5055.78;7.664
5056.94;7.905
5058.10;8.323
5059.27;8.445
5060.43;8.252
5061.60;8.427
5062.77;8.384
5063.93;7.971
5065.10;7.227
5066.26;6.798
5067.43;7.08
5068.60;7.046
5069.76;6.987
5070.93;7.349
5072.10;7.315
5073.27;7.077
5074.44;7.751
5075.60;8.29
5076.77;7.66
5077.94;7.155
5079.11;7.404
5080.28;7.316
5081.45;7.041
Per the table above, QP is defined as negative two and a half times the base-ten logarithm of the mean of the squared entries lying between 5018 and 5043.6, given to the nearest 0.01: -4.50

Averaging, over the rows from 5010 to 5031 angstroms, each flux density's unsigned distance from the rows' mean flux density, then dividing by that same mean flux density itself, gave 0.062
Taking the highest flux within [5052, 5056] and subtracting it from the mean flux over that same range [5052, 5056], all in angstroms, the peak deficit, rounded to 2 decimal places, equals -0.22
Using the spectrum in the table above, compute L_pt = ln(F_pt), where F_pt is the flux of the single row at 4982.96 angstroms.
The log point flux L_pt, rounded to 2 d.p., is 1.93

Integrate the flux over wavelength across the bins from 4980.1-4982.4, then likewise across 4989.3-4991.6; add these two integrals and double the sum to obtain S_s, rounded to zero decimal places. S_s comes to 75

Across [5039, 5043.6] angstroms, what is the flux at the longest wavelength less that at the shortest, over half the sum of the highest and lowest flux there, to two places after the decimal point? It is -0.16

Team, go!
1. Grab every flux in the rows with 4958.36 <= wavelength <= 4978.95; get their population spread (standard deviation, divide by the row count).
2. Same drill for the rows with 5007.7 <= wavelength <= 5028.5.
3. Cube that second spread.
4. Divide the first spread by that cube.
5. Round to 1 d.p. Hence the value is 2.1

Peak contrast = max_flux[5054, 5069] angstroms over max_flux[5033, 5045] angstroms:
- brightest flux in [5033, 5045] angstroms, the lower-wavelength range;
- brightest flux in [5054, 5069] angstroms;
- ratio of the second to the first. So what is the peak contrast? 0.96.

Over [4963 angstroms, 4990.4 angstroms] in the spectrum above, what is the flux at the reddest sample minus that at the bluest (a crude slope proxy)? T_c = -0.52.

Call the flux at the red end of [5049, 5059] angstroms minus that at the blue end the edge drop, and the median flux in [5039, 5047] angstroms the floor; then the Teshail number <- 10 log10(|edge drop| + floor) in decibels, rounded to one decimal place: 9.0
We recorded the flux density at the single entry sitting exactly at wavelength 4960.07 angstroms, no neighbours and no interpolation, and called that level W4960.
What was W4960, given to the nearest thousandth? 8.210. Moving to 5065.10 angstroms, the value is 7.227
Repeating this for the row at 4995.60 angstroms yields 8.473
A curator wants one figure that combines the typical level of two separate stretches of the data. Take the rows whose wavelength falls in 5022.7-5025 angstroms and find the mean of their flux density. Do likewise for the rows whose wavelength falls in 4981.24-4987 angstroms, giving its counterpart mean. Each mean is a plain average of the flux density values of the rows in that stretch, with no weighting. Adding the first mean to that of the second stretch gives 15.0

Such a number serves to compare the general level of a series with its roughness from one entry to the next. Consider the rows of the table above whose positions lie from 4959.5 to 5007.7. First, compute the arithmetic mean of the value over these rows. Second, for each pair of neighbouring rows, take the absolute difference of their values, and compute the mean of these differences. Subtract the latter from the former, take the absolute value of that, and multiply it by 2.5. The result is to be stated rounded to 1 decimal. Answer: 20.2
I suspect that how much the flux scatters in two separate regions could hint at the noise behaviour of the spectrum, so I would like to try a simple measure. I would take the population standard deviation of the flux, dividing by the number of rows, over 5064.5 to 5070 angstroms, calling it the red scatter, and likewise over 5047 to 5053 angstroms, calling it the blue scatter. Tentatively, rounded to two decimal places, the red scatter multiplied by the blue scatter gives 0.09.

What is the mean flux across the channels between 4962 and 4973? 8.8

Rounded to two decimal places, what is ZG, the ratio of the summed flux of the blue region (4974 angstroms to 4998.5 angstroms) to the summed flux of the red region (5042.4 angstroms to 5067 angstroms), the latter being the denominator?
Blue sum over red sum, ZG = 1.07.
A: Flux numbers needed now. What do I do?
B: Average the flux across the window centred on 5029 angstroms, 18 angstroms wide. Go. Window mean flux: 8.17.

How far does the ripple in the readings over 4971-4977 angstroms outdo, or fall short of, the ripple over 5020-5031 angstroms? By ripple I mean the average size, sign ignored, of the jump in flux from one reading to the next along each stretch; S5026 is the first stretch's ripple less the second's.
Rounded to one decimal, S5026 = -0.4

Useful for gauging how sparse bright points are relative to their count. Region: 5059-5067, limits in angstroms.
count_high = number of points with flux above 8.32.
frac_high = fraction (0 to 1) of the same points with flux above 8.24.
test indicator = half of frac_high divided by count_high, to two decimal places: 0.10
